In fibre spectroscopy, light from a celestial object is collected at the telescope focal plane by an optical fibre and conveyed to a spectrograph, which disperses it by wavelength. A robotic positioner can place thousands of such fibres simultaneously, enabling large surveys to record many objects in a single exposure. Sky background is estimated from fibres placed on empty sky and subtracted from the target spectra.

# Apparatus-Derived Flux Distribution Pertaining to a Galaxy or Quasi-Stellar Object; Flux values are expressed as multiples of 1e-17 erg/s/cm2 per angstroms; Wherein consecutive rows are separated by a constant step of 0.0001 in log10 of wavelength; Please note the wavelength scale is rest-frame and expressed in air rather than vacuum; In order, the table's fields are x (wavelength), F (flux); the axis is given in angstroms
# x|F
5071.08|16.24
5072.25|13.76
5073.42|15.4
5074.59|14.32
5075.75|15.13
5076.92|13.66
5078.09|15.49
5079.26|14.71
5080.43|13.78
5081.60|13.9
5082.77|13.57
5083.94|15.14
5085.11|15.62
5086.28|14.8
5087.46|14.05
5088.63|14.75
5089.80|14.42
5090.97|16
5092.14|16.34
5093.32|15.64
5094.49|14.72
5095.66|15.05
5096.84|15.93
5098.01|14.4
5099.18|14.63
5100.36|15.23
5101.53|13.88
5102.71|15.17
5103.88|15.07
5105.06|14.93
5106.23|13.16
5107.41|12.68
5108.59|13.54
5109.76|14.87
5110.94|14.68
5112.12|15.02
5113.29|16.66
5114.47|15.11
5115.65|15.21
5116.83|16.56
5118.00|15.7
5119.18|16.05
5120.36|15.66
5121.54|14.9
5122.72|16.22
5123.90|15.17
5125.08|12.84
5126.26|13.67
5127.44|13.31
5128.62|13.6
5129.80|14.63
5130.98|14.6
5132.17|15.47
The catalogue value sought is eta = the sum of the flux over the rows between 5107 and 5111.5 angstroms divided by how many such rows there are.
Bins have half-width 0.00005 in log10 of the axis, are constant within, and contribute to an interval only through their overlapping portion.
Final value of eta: 13.9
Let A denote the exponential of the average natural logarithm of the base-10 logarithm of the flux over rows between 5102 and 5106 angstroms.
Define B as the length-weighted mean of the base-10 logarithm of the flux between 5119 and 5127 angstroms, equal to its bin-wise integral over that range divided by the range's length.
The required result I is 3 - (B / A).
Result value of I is 2.01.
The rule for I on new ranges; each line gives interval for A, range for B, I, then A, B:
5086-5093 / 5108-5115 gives 2.00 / 1.177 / 1.18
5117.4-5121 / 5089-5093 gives 2.01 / 1.199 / 1.19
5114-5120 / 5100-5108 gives 2.04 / 1.196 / 1.15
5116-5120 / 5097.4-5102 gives 2.03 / 1.207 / 1.16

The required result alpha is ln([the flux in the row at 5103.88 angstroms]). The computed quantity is 2.71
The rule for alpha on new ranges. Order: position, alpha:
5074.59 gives 2.66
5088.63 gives 2.69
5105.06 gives 2.70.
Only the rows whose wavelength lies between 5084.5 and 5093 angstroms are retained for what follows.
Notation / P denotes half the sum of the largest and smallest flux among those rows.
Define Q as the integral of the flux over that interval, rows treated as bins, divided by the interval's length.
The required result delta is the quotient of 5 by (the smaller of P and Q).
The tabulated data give 0.330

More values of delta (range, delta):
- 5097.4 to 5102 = 0.344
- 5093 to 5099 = 0.331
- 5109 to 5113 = 0.337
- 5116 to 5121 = 0.313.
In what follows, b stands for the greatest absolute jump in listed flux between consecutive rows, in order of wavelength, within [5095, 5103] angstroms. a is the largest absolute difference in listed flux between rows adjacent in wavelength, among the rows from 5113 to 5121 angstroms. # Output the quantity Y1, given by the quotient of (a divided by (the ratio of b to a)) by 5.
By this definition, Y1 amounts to 0.31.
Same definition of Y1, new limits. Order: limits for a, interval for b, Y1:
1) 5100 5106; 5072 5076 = 0.22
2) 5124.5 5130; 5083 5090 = 0.26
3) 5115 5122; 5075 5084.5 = 0.20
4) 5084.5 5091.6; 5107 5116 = 0.30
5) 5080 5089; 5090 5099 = 0.32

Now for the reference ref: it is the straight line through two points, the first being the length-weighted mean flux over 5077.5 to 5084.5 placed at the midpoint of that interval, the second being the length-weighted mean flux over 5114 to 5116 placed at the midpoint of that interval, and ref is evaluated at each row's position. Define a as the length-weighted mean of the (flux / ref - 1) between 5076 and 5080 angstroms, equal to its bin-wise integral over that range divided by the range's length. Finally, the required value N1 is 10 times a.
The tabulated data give 0.19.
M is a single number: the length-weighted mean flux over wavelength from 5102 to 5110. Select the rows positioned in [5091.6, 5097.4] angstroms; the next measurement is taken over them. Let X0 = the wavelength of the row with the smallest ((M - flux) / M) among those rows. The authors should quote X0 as 5092.14 angstroms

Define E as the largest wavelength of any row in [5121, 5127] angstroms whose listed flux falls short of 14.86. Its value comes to 5126.26 angstroms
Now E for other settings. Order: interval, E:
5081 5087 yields 5086.28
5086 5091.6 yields 5089.80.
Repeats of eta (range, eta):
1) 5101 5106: 14.8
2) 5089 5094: 15.6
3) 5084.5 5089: 14.8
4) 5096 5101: 15.0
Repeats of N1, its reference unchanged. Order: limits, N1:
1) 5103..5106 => -0.08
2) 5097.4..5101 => -0.04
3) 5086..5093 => 0.33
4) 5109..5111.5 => -0.23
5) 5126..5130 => -1.09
